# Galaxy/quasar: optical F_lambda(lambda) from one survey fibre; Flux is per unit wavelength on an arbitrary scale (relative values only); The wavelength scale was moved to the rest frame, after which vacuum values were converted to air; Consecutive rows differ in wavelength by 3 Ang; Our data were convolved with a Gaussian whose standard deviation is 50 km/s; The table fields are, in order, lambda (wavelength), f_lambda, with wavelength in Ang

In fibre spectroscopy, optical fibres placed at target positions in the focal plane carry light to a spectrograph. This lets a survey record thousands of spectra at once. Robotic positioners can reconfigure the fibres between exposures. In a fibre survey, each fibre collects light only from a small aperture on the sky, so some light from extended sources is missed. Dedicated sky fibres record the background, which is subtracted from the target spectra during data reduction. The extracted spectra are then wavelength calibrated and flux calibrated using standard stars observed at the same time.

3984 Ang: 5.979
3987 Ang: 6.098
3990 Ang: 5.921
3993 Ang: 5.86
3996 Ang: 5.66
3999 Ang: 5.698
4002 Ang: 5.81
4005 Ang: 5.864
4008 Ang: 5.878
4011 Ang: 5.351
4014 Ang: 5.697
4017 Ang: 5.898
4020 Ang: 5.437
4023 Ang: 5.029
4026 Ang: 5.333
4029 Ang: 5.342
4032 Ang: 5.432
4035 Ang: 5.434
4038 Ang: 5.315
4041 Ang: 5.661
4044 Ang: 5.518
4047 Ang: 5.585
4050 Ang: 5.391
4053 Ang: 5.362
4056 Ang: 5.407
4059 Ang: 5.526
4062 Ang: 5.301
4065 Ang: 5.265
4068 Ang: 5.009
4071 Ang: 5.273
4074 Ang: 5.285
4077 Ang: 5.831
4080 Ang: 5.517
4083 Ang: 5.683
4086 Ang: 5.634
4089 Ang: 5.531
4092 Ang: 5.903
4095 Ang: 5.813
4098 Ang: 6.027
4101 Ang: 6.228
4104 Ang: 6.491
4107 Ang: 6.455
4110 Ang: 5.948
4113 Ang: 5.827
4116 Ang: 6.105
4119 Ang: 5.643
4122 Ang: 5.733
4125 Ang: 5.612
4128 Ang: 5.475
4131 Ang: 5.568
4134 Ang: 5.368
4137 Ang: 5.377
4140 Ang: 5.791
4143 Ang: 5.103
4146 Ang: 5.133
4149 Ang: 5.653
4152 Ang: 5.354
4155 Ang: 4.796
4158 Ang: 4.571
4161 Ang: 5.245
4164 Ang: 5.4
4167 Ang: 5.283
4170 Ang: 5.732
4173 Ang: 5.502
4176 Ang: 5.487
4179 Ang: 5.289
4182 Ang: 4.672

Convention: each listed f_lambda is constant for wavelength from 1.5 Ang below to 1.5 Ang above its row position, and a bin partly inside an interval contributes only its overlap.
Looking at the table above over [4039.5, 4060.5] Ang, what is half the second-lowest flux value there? 2.70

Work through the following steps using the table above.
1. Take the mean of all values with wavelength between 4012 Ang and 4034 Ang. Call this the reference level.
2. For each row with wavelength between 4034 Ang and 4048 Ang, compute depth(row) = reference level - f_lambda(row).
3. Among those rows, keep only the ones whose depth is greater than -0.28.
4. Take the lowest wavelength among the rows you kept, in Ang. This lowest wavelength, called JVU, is 4035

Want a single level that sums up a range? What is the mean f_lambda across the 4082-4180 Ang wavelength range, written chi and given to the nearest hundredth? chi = 5.60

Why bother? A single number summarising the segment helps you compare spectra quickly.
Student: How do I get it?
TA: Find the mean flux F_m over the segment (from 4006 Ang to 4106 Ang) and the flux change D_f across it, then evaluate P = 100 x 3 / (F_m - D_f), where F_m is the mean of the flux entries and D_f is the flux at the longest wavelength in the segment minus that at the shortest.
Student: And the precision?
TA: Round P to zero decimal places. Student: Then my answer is 61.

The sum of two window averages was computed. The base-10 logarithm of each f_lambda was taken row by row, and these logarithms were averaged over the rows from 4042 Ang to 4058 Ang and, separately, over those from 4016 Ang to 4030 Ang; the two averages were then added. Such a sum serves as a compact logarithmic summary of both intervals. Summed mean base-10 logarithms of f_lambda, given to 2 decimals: 1.47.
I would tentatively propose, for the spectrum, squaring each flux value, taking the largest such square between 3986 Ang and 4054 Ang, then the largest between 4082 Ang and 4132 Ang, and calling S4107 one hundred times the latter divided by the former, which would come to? 113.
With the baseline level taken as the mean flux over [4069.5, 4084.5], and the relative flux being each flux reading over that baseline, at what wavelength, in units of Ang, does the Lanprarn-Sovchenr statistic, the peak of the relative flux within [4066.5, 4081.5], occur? 4077 Ang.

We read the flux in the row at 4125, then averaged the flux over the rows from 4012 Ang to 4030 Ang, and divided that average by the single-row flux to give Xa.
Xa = 0.97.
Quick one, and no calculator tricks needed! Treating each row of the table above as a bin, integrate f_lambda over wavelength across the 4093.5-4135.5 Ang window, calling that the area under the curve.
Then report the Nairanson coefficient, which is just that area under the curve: 247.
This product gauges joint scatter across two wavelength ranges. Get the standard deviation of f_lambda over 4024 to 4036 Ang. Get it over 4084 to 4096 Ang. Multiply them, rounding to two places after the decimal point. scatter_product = 0.01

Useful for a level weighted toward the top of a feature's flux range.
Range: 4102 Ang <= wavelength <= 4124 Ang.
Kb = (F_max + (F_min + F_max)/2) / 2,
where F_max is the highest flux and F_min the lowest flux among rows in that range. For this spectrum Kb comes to 6.28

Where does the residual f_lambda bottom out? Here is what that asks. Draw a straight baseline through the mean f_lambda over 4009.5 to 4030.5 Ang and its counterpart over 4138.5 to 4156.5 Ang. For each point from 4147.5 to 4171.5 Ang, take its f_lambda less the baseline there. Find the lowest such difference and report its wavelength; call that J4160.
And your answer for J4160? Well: 4158 Ang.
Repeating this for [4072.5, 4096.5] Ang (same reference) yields 4074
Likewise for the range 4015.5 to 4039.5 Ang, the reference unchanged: 4023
